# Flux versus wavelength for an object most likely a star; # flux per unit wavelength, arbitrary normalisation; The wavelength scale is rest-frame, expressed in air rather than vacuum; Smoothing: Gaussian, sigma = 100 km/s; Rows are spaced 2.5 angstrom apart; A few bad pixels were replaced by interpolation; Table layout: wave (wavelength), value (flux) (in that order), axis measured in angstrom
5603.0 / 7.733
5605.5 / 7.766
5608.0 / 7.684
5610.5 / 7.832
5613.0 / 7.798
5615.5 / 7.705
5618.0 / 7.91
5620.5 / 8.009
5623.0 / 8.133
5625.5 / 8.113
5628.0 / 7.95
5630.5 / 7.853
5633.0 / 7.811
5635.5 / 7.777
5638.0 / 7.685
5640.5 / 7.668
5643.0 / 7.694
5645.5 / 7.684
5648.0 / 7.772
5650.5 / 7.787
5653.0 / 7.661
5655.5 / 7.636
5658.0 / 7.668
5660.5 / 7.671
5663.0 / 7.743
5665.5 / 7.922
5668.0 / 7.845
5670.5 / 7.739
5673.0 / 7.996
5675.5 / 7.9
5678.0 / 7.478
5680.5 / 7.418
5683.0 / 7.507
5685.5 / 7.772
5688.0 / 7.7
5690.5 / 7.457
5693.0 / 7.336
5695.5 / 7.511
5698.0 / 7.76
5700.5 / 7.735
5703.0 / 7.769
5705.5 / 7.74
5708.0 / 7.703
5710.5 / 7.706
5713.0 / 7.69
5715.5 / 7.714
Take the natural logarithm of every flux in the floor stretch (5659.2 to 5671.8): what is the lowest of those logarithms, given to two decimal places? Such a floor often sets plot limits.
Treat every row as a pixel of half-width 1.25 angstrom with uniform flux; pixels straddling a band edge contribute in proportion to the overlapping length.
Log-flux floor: 2.04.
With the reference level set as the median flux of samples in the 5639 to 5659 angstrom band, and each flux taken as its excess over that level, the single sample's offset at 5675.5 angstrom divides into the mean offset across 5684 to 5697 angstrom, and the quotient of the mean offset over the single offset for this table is -0.5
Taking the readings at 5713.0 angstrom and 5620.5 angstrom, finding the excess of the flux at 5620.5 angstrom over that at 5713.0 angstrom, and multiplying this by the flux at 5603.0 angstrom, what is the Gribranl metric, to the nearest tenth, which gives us 2.5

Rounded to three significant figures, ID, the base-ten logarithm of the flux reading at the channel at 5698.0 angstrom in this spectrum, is 0.890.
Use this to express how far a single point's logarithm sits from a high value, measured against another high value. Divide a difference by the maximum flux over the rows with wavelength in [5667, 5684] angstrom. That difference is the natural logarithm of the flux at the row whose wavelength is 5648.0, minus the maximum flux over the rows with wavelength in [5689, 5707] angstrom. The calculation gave -0.715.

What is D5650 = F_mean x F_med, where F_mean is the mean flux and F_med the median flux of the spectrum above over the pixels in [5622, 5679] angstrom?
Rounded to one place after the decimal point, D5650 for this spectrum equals 60.5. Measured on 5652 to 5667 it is 59.2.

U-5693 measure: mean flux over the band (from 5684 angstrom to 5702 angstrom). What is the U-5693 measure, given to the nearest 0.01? 7.61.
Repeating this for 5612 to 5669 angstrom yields 7.80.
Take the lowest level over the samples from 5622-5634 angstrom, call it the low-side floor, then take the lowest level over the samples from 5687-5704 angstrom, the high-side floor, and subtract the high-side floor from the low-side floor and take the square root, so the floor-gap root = 0.69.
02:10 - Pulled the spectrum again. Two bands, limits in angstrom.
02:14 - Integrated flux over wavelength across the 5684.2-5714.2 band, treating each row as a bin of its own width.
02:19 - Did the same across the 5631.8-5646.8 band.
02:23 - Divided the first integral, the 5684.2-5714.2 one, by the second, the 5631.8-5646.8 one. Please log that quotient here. 2.0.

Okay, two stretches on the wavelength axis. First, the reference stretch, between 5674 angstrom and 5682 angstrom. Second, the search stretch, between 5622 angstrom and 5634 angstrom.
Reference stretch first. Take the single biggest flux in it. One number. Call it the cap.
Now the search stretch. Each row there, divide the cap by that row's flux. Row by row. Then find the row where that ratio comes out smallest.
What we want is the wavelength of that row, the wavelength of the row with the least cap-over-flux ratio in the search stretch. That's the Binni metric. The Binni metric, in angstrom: 5623.0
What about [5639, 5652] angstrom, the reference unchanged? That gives 5650.5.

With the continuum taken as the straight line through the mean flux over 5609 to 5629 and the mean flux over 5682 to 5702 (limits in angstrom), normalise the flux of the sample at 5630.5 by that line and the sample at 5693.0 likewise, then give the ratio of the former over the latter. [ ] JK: 1.03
